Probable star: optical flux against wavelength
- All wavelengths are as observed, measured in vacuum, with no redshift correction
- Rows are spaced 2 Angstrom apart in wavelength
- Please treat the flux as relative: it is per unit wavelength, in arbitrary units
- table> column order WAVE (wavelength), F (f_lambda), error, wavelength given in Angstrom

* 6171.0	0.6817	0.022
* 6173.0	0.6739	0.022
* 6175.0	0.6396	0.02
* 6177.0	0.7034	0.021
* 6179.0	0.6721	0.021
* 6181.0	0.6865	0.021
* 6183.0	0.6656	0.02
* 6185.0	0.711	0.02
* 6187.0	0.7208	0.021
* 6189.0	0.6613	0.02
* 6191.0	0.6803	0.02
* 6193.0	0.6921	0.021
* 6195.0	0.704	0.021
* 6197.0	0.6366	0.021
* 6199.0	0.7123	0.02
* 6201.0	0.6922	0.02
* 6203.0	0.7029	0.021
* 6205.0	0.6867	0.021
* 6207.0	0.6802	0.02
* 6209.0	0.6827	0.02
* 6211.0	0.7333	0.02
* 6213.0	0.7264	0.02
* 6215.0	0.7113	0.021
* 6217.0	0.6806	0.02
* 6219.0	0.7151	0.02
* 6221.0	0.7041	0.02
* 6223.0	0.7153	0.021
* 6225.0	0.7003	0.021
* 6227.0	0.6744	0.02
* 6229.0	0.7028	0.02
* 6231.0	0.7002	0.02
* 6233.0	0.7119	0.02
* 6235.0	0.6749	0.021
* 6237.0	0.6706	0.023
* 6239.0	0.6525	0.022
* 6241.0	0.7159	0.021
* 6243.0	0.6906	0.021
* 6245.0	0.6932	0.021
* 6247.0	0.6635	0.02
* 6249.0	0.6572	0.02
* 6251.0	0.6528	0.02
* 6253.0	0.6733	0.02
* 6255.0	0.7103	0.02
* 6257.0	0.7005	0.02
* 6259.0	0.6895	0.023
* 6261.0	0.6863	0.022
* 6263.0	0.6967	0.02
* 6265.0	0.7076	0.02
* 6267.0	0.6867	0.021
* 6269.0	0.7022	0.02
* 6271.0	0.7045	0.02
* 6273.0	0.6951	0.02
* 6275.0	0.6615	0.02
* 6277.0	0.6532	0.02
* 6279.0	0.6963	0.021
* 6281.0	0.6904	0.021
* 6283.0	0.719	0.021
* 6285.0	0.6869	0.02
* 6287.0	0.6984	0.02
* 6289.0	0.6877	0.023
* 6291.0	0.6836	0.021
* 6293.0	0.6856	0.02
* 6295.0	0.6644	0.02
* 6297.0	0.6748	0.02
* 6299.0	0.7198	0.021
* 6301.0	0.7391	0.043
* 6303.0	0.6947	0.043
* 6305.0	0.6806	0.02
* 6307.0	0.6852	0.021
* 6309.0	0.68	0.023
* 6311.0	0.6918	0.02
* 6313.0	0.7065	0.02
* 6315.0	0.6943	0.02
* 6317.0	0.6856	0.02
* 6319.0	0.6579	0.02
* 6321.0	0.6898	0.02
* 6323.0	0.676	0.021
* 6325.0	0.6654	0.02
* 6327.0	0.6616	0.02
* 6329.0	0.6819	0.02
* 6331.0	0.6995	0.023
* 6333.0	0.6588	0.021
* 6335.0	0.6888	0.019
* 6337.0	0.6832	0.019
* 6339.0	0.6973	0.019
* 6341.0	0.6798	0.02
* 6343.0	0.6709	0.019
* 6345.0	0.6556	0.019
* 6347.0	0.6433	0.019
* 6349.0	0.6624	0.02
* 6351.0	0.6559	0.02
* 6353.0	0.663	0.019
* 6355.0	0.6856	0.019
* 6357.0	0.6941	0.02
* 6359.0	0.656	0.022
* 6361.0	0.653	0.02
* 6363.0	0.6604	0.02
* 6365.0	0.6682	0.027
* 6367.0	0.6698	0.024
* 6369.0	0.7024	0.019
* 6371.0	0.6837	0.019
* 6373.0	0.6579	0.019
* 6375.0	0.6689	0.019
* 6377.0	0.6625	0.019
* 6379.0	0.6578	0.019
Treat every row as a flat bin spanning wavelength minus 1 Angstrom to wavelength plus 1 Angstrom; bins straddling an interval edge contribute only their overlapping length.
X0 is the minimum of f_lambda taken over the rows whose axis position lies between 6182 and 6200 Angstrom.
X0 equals 0.6366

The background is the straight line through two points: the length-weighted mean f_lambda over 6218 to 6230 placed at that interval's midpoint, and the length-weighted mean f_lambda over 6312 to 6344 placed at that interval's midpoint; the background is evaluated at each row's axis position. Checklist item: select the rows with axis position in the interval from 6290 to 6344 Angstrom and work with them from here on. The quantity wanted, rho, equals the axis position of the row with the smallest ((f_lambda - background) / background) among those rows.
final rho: 6319.0 Angstrom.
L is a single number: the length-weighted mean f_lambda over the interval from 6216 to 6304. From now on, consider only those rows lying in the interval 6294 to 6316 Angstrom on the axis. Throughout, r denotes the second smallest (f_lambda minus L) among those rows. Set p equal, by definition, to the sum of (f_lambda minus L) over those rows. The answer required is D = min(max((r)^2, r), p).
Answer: 0.00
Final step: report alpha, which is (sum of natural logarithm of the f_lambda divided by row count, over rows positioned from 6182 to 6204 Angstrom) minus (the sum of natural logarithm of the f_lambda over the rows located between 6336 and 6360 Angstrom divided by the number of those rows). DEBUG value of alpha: 0.03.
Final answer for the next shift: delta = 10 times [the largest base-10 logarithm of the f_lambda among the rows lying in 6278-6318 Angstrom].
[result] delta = -1.31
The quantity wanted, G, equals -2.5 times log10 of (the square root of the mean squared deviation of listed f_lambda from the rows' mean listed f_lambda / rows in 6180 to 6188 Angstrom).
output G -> 4.2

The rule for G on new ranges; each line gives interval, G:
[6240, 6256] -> 4.1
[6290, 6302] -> 4.0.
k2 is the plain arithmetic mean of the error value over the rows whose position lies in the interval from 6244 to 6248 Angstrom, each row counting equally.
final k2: 0.0205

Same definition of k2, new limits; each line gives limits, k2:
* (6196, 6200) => 0.0205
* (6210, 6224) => 0.0203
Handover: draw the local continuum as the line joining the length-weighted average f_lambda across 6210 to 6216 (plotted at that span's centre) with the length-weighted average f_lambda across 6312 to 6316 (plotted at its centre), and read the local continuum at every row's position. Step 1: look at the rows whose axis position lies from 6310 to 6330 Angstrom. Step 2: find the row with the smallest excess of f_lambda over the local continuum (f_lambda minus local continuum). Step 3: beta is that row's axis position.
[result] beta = 6319.0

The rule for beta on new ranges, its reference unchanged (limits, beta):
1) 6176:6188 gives 6183.0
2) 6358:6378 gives 6361.0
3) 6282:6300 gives 6295.0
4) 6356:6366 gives 6361.0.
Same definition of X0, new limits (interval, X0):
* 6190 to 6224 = 0.6366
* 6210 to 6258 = 0.6525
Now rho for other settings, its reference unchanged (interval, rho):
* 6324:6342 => 6333.0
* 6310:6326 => 6319.0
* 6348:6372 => 6361.0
